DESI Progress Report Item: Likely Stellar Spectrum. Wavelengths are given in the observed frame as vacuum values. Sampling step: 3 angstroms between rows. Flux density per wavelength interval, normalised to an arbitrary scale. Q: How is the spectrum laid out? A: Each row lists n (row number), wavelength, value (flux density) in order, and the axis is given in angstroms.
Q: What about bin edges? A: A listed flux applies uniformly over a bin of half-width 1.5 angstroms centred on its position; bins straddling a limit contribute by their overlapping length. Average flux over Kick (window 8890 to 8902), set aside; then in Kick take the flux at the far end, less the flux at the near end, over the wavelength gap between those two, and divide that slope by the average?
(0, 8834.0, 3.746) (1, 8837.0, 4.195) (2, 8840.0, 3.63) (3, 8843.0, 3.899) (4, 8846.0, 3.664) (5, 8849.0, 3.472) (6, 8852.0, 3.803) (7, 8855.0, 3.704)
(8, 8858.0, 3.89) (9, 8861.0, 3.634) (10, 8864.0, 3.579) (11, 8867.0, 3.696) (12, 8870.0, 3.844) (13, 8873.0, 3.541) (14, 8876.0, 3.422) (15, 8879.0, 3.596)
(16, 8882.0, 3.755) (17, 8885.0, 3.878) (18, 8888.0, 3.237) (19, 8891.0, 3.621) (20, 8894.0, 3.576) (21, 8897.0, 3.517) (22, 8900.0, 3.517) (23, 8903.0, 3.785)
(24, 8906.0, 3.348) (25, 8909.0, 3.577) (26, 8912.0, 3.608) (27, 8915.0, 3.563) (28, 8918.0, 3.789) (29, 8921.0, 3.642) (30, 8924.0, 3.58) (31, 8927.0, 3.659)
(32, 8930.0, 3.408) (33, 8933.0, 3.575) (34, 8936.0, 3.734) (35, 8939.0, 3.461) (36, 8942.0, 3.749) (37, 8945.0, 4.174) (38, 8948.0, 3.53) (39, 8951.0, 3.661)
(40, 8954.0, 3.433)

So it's -0.003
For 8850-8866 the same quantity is -0.005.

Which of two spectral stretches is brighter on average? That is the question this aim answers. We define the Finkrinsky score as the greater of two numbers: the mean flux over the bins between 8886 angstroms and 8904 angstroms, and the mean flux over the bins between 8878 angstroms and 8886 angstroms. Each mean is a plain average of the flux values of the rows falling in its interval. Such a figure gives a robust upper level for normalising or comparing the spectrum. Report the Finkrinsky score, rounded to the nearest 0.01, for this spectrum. 3.74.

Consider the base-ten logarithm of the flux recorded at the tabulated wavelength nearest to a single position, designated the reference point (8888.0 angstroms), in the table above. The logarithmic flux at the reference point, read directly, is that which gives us 0.510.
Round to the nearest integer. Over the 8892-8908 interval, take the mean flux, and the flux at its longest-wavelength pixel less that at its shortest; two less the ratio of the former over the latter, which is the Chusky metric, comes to 18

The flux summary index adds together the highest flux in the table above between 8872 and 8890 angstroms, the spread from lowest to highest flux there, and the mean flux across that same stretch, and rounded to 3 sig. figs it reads 8.09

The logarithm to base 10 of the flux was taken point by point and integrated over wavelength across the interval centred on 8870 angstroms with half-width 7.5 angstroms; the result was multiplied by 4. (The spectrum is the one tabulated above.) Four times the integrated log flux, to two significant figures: 33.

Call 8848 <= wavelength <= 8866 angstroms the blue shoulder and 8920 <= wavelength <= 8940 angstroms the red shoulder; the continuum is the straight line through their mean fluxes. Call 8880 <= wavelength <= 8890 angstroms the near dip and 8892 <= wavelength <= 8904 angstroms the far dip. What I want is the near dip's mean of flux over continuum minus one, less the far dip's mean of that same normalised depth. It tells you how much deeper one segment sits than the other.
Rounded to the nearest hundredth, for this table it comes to 0.00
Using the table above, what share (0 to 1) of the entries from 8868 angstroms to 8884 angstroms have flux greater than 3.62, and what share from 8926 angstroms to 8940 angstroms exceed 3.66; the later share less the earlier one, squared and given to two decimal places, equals 0.04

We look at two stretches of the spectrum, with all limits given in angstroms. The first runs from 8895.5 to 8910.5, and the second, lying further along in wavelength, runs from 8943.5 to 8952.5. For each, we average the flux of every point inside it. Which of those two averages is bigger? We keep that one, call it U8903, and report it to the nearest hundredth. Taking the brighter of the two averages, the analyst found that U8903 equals 3.79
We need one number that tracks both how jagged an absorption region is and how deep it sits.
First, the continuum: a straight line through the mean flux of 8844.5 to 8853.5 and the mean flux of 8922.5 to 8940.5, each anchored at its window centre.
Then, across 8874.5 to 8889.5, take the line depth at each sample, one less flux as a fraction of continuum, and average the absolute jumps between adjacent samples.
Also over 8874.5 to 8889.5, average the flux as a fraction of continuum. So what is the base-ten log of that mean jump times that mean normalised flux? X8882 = -1.12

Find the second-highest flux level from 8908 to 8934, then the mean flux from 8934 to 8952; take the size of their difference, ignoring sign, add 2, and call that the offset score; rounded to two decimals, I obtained 2.06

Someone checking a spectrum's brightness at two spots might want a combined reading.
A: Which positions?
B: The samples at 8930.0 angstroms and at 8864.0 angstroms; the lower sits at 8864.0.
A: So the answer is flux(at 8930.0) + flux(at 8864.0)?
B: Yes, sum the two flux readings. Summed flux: 6.99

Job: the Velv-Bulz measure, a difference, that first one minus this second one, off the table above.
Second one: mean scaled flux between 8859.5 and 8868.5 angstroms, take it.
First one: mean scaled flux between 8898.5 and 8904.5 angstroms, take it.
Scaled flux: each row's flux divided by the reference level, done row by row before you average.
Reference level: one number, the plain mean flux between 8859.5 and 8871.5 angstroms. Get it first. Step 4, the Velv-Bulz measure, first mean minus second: 0.00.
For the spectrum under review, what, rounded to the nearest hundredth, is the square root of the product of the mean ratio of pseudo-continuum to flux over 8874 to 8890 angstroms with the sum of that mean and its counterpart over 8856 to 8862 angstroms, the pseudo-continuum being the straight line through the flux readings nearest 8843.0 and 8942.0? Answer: 1.51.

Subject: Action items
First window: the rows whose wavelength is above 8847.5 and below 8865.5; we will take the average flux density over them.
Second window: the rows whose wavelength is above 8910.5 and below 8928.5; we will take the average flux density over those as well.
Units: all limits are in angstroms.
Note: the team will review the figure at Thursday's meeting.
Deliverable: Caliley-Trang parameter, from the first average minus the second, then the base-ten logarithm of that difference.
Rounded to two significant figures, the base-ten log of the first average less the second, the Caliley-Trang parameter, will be -1.4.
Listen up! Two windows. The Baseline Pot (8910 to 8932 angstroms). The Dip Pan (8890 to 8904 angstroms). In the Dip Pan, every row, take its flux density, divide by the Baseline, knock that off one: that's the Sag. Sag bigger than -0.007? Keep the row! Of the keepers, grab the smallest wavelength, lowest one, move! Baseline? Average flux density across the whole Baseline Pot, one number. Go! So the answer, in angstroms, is 8891.0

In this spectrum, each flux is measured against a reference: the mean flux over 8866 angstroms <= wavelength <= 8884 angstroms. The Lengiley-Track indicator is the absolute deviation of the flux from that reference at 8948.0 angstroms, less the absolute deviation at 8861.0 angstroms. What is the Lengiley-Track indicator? 0.10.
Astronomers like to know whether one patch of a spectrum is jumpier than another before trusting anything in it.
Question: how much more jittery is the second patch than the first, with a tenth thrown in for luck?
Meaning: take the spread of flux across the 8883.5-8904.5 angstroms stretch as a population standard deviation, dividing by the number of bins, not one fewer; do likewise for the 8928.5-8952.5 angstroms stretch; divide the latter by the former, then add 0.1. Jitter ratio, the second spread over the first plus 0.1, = 1.3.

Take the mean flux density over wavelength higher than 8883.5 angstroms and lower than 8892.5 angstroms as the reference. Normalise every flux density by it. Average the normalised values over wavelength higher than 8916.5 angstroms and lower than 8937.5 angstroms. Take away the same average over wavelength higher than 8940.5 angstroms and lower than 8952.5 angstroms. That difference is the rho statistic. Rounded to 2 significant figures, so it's -0.042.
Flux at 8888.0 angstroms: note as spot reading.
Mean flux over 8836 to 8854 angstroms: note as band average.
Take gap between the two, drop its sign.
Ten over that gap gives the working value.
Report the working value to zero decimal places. 19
